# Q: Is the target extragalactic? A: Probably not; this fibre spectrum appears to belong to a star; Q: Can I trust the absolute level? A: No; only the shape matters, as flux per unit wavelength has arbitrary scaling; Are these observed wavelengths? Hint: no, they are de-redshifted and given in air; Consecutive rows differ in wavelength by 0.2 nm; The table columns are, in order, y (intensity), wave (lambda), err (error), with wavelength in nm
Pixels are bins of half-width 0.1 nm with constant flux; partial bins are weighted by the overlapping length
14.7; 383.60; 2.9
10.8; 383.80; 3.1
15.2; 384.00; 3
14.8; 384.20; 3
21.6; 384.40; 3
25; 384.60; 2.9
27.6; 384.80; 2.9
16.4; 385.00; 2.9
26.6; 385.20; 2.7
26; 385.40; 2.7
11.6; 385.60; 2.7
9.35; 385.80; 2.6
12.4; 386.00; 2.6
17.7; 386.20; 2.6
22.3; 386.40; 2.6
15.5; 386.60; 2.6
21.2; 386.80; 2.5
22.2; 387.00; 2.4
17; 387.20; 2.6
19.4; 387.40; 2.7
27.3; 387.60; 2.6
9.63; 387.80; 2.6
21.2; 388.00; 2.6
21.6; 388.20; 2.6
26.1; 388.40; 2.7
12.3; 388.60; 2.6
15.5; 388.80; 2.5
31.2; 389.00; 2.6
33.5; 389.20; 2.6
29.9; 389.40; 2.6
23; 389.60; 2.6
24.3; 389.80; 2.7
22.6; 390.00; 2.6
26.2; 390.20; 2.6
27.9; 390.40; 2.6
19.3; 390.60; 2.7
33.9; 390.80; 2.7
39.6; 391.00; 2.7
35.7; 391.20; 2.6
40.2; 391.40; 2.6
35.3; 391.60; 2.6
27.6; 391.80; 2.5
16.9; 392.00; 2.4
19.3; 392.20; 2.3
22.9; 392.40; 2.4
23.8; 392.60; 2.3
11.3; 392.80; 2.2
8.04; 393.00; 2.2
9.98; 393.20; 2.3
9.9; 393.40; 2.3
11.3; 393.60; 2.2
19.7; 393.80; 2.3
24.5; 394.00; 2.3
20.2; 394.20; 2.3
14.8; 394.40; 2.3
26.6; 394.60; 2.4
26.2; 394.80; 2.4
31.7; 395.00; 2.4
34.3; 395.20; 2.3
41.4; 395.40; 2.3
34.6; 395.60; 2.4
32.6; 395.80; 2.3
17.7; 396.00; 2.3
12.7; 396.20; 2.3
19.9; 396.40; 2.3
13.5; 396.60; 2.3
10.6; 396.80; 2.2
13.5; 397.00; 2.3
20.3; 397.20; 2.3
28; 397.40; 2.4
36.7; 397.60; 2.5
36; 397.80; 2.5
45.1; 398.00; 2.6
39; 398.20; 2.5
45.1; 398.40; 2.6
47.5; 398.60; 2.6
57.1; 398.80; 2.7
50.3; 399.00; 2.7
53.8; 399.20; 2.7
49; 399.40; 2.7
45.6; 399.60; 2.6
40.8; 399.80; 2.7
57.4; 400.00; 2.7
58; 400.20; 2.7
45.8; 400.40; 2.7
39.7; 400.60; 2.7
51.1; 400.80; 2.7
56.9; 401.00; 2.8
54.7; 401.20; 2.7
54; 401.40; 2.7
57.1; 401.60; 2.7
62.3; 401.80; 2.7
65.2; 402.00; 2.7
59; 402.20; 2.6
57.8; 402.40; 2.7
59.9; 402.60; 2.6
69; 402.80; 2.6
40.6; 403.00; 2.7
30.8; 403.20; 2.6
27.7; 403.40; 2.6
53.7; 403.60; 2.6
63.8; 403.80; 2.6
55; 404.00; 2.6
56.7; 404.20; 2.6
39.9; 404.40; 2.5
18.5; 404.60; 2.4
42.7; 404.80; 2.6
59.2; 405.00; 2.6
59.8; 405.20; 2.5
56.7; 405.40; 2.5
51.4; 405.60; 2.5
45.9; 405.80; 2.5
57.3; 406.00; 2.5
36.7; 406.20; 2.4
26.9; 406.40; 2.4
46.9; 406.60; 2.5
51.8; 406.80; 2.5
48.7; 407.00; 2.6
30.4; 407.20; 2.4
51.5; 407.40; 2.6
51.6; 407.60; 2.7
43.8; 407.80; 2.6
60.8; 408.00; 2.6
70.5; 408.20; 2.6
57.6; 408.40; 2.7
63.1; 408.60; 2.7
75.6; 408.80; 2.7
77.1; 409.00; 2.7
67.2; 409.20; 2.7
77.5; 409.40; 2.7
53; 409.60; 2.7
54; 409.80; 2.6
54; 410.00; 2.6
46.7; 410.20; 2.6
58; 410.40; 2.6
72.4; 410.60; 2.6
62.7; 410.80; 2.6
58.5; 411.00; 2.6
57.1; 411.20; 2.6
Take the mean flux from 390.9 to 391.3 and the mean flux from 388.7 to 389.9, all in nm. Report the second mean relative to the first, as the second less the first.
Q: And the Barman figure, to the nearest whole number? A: -11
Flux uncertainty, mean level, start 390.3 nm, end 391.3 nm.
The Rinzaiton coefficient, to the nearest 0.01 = 2.66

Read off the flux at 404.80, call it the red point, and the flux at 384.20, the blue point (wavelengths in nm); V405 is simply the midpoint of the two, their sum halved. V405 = 29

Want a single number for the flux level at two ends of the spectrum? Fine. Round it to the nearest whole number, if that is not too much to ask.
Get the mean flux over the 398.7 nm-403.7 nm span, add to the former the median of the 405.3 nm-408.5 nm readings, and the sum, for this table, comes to 103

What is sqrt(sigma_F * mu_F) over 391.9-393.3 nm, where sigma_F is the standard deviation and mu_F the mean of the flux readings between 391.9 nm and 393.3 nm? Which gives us 10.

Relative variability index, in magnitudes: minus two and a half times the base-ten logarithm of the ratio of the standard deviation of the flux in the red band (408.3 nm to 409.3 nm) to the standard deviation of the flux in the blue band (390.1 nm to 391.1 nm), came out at -0.07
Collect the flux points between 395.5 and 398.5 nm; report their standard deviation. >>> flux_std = 12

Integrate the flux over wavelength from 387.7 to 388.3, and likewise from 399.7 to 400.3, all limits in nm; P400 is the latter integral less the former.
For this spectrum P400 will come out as 21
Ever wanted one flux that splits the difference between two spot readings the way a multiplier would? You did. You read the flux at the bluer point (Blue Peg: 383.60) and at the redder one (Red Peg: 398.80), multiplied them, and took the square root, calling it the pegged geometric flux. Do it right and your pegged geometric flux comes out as 29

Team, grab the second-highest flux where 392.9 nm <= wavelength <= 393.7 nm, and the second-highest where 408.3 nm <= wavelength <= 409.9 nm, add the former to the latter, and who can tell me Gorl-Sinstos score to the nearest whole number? 87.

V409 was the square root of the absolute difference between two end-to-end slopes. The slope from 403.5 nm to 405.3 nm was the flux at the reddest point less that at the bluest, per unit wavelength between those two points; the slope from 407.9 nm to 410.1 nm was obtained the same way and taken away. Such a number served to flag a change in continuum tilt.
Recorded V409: 2.7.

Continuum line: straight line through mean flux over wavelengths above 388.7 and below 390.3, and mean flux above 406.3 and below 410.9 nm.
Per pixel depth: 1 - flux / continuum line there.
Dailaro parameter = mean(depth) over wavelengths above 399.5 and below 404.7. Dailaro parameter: -0.11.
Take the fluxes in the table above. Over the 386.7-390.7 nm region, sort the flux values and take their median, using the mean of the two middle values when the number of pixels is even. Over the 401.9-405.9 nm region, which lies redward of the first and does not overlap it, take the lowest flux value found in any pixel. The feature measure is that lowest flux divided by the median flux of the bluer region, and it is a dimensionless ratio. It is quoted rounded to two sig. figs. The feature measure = 0.83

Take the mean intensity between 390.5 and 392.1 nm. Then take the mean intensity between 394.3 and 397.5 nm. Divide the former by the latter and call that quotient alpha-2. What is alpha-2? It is 1.31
